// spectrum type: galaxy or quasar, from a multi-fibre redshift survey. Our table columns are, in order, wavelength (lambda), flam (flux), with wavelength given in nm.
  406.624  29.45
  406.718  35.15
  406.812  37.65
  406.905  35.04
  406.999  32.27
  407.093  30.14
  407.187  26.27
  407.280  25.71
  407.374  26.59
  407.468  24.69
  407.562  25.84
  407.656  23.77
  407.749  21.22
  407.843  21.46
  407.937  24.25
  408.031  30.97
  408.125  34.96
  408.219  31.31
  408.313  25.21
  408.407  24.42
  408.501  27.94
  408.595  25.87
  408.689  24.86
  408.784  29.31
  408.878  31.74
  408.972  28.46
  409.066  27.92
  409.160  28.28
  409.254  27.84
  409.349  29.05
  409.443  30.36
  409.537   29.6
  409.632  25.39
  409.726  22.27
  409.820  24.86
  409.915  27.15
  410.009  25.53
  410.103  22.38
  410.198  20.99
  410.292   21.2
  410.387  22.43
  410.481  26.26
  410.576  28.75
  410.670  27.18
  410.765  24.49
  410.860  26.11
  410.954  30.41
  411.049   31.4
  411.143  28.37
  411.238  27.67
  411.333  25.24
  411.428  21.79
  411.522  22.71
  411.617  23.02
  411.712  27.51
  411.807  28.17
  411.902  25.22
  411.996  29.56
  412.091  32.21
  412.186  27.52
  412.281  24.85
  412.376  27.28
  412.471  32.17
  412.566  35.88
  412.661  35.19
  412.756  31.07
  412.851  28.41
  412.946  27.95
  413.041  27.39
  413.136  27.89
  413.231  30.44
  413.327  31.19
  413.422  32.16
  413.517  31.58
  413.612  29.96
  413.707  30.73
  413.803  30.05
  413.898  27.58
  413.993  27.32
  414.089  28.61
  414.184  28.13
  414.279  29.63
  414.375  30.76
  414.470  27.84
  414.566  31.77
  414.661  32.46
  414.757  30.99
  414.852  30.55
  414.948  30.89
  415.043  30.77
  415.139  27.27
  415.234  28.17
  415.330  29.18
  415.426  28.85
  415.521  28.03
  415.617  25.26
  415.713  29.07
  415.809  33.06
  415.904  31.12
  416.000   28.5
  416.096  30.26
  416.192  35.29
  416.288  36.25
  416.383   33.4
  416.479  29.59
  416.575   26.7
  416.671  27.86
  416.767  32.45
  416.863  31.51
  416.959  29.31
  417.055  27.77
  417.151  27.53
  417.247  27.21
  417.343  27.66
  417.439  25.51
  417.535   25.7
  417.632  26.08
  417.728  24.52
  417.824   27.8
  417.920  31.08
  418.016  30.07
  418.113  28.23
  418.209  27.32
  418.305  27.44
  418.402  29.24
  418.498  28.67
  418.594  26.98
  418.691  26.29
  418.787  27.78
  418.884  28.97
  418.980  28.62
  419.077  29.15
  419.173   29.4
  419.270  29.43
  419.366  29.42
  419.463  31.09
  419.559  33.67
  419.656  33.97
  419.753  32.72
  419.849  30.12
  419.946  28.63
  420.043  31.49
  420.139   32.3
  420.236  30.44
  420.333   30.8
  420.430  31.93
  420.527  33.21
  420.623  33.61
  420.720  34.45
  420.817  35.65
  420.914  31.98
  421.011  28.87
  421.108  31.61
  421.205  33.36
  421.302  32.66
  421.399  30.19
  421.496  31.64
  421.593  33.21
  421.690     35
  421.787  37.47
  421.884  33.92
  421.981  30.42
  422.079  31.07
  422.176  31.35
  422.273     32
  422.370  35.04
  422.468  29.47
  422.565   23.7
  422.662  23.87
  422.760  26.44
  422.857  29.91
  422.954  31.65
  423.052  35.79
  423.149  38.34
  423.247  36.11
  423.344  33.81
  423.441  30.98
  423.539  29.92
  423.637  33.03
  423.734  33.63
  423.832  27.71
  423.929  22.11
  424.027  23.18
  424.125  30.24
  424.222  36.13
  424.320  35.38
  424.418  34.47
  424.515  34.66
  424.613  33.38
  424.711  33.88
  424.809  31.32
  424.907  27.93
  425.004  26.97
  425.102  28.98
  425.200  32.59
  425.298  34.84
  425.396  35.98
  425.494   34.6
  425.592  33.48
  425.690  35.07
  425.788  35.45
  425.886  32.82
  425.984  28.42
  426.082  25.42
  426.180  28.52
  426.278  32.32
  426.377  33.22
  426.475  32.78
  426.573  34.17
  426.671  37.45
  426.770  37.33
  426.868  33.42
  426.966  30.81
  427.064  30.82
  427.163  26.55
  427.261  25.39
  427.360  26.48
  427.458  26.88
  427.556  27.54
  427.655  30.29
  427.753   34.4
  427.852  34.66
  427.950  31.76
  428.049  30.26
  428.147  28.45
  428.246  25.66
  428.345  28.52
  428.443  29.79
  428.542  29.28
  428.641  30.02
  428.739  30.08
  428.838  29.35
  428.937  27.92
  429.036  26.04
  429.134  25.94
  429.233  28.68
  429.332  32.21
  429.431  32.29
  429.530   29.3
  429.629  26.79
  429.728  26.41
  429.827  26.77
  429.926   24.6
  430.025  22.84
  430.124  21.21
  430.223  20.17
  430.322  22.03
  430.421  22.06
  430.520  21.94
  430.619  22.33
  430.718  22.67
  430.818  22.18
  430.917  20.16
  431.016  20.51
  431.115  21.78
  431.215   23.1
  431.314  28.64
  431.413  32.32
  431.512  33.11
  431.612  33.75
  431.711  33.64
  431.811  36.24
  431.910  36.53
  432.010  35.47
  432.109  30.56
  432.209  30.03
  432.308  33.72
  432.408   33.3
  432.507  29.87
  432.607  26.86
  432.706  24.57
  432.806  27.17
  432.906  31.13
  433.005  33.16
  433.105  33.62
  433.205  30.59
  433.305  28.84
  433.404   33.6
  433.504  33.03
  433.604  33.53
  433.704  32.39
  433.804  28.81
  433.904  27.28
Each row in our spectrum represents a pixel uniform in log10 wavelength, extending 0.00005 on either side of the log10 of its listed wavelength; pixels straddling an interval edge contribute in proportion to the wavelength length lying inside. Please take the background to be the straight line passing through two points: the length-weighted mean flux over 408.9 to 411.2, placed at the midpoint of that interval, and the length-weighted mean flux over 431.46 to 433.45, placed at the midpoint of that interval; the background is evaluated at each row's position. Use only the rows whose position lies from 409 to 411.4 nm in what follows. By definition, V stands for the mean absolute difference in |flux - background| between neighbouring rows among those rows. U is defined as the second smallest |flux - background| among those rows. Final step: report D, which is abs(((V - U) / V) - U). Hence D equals 0.28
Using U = 0.44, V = 1.60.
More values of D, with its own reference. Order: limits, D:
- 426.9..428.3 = 0.53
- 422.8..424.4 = 0.53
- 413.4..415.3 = 0.65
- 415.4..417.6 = 0.58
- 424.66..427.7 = 0.52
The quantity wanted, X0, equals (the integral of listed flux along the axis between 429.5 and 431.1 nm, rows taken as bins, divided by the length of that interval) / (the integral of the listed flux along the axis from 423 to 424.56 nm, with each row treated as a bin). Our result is 0.46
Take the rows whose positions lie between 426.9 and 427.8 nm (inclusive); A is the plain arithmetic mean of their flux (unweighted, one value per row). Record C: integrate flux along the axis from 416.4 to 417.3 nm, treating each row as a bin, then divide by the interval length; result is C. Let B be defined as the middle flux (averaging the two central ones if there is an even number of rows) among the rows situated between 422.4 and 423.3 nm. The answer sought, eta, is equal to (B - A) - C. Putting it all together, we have -27.9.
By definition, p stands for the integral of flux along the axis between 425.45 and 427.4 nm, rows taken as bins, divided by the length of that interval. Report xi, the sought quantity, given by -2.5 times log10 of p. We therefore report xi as -3.75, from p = 32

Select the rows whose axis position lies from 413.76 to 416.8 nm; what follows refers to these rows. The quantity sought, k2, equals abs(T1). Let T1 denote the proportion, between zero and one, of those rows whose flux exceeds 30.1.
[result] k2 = 0.4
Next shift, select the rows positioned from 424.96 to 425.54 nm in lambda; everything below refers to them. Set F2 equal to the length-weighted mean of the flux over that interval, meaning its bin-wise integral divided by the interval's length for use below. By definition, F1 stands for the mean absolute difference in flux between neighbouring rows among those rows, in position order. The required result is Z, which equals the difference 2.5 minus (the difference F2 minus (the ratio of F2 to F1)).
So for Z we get -14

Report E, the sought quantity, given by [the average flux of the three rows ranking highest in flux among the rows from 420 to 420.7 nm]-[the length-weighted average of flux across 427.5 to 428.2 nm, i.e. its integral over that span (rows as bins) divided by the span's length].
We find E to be 2.1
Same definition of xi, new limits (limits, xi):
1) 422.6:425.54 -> -3.75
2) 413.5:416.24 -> -3.68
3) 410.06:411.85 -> -3.52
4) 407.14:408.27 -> -3.56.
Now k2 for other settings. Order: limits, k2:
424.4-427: 0.8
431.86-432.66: 0.6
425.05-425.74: 0.9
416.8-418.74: 0.1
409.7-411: 0.1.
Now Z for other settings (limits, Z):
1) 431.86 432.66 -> -16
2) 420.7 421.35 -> -15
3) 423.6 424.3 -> -20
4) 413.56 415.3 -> -5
